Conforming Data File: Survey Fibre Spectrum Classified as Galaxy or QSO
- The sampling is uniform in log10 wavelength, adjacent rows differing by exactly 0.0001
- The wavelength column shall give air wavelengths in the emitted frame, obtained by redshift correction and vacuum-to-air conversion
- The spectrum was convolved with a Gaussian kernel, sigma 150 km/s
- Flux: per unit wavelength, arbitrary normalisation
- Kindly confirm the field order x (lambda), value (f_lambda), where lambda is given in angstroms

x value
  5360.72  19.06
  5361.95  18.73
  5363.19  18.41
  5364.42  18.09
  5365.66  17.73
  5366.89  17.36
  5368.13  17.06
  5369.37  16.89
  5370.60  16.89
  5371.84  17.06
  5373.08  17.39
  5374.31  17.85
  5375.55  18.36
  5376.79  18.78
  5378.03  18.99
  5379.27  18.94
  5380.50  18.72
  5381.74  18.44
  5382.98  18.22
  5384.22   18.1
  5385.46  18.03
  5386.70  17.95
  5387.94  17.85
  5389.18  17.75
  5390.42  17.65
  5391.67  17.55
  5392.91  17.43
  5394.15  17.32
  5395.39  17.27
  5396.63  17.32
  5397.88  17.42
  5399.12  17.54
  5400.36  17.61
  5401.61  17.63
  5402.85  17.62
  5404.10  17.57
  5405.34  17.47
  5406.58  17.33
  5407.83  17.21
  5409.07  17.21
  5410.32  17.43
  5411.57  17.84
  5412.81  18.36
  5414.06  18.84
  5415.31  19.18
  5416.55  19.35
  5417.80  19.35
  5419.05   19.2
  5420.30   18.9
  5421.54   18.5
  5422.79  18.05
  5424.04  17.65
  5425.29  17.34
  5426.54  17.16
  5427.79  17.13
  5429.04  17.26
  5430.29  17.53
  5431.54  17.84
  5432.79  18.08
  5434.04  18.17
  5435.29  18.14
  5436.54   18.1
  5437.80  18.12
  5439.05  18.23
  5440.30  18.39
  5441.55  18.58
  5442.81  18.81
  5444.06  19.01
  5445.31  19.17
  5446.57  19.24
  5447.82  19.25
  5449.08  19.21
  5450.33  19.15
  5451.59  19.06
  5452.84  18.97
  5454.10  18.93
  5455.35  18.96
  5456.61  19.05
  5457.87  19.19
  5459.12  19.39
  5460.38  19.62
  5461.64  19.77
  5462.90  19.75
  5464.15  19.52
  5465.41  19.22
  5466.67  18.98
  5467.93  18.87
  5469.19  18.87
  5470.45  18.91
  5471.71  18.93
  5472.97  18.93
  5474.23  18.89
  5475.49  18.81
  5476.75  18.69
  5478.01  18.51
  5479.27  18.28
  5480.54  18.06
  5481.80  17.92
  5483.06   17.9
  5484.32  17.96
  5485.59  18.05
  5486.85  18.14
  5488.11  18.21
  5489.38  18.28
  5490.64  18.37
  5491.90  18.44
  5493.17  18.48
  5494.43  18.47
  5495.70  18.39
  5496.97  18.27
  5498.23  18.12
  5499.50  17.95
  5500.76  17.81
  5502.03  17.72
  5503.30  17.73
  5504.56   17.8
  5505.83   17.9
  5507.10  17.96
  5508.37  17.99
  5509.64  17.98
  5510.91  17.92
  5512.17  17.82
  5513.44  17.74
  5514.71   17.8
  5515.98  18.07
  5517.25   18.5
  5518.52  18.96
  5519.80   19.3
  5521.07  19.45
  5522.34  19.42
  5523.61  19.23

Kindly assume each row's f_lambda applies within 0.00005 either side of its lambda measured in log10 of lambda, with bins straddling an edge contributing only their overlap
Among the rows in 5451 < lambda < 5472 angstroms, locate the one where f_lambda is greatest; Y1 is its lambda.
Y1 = 5461.64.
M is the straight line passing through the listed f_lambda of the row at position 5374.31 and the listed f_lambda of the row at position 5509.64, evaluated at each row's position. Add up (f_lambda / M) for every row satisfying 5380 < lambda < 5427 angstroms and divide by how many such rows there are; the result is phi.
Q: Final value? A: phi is 1.00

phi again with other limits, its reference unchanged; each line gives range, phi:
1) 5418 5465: 1.04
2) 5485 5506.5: 1.01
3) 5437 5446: 1.04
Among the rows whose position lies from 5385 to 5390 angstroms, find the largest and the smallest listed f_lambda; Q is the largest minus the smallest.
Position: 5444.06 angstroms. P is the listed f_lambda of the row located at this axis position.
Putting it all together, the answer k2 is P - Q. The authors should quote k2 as 18.7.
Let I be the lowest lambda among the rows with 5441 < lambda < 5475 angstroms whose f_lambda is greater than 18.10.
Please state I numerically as 5441.55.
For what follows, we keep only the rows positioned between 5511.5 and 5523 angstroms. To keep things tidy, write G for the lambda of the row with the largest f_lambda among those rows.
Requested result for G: 5521.07 angstroms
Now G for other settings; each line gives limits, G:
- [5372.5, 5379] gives 5378.03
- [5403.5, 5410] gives 5404.10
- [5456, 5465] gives 5461.64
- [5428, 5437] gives 5434.04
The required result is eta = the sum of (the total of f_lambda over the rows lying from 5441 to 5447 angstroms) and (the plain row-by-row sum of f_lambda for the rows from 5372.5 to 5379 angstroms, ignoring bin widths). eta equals 186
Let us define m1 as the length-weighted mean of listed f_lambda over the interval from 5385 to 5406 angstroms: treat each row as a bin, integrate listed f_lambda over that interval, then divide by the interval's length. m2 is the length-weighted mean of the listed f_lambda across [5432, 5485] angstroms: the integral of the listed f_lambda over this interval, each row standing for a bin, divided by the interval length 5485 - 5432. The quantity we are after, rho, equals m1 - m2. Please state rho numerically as -1.2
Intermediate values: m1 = 17.6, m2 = 18.8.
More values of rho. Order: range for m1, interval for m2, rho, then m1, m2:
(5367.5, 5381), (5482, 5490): -0.2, 17.9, 18.1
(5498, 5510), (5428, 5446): -0.3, 17.9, 18.2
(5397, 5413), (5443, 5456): -1.6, 17.5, 19.1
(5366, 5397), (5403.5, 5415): 0.1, 17.8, 17.7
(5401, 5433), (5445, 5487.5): -0.9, 18.0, 18.9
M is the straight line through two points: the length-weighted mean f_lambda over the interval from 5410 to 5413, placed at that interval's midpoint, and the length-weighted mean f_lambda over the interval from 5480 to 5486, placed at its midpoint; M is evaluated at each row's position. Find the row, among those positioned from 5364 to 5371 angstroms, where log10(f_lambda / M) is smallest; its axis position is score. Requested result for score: 5370.60 angstroms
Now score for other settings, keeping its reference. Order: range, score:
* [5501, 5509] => 5502.03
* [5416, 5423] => 5422.79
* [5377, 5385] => 5384.22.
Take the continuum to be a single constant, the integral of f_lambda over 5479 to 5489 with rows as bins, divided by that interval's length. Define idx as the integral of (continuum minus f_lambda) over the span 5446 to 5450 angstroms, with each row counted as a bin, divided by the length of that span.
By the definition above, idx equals -1.18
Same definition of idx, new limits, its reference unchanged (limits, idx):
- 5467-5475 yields -0.85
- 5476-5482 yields -0.28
